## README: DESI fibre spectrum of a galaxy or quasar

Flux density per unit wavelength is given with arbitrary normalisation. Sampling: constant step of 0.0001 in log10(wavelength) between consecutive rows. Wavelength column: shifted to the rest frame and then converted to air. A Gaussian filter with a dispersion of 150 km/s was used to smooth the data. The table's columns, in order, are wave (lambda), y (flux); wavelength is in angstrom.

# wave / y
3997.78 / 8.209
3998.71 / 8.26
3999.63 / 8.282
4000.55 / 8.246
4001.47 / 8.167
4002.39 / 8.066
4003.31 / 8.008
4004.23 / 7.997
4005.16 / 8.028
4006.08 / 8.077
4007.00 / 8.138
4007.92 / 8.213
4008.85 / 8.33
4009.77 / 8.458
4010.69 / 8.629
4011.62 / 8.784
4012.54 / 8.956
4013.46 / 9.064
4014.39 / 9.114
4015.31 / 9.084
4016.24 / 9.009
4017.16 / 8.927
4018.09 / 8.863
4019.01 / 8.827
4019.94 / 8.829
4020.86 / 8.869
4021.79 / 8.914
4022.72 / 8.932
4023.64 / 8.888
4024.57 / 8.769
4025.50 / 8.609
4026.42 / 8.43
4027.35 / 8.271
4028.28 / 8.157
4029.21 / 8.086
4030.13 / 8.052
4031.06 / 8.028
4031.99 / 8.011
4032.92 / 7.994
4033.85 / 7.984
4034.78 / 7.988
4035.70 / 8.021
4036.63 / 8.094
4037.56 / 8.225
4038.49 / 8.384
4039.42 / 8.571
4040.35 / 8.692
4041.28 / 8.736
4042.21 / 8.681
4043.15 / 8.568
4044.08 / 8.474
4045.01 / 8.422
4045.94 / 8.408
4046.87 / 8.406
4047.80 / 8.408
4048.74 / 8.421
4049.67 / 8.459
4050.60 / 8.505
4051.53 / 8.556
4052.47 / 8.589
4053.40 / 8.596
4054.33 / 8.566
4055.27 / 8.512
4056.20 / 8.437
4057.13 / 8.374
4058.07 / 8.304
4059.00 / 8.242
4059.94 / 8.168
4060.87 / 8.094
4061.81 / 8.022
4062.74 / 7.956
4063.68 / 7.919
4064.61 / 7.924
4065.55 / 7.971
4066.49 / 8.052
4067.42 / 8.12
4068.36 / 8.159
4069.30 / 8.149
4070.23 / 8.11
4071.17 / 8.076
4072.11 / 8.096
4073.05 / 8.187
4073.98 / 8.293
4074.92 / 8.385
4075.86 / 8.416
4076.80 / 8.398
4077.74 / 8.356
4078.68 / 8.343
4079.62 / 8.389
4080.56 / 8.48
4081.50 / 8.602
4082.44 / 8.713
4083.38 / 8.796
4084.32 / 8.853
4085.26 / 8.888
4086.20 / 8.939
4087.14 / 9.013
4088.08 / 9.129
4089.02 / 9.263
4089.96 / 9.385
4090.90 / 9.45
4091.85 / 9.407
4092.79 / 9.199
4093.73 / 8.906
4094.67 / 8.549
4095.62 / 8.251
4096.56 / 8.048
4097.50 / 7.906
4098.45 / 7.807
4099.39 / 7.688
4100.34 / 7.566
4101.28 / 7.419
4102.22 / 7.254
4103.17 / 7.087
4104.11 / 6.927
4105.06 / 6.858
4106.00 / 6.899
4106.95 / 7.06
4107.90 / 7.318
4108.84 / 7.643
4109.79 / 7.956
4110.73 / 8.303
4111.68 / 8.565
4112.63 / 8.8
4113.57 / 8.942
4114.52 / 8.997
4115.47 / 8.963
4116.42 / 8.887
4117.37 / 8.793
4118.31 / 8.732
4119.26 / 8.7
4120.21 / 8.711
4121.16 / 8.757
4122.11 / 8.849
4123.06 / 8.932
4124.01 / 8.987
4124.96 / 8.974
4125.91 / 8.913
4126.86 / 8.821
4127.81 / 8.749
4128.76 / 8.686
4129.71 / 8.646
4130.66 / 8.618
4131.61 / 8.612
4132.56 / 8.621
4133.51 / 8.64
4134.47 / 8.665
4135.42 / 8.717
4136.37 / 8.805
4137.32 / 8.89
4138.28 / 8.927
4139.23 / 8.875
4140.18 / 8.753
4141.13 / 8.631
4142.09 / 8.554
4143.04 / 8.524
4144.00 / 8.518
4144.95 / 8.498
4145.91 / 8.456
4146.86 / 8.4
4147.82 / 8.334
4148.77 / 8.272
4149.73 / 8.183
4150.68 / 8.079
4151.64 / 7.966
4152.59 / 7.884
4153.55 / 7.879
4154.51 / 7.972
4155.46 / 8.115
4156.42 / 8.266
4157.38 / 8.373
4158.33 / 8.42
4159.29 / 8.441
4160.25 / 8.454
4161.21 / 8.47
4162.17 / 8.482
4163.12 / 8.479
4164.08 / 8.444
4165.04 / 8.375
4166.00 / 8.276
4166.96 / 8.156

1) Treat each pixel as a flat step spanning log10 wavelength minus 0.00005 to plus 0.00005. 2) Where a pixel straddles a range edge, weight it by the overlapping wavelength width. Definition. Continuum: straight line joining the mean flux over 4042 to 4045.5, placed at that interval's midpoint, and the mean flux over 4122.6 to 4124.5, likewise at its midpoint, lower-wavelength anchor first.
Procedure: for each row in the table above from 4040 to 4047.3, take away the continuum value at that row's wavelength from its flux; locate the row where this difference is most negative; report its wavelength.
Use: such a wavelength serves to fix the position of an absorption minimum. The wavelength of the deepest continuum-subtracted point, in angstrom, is 4046.87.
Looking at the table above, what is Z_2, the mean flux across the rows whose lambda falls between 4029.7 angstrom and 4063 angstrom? 8.33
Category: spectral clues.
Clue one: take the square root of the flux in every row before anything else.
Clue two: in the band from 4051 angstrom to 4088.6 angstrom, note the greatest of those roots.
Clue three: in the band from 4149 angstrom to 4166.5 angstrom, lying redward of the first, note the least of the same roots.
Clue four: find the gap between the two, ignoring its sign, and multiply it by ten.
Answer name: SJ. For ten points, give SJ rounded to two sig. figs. 2.1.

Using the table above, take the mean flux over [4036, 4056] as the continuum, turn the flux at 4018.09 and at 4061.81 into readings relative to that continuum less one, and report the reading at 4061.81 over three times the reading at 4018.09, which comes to -0.4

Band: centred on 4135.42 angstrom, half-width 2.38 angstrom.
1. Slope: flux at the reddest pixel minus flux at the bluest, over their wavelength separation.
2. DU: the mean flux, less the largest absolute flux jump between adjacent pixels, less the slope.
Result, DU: 8.6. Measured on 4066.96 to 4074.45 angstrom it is 8.0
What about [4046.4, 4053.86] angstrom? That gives 8.4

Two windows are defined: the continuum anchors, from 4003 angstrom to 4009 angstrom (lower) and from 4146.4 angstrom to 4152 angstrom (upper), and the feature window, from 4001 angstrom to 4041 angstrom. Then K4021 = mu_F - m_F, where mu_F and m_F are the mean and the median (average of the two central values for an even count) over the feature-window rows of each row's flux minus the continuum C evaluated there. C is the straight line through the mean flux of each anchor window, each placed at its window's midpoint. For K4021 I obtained 0.08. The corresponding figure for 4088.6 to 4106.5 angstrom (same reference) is 0.19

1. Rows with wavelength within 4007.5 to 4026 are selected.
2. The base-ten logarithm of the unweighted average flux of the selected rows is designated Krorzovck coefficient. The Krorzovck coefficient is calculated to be 0.945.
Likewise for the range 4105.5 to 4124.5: 0.926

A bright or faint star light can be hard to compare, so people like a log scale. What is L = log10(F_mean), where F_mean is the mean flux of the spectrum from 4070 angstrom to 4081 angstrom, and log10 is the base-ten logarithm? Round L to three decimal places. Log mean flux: 0.919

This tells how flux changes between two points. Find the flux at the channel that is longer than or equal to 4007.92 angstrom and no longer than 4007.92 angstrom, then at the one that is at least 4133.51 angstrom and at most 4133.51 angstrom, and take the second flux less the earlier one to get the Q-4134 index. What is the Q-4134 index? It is 0.4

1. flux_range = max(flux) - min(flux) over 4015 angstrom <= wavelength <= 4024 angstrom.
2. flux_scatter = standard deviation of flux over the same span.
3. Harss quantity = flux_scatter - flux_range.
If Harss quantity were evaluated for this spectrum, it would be -0.18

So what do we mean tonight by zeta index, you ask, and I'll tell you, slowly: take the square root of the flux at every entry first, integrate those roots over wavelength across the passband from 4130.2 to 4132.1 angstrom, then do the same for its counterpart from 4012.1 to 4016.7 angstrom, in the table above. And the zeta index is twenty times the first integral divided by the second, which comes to 8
